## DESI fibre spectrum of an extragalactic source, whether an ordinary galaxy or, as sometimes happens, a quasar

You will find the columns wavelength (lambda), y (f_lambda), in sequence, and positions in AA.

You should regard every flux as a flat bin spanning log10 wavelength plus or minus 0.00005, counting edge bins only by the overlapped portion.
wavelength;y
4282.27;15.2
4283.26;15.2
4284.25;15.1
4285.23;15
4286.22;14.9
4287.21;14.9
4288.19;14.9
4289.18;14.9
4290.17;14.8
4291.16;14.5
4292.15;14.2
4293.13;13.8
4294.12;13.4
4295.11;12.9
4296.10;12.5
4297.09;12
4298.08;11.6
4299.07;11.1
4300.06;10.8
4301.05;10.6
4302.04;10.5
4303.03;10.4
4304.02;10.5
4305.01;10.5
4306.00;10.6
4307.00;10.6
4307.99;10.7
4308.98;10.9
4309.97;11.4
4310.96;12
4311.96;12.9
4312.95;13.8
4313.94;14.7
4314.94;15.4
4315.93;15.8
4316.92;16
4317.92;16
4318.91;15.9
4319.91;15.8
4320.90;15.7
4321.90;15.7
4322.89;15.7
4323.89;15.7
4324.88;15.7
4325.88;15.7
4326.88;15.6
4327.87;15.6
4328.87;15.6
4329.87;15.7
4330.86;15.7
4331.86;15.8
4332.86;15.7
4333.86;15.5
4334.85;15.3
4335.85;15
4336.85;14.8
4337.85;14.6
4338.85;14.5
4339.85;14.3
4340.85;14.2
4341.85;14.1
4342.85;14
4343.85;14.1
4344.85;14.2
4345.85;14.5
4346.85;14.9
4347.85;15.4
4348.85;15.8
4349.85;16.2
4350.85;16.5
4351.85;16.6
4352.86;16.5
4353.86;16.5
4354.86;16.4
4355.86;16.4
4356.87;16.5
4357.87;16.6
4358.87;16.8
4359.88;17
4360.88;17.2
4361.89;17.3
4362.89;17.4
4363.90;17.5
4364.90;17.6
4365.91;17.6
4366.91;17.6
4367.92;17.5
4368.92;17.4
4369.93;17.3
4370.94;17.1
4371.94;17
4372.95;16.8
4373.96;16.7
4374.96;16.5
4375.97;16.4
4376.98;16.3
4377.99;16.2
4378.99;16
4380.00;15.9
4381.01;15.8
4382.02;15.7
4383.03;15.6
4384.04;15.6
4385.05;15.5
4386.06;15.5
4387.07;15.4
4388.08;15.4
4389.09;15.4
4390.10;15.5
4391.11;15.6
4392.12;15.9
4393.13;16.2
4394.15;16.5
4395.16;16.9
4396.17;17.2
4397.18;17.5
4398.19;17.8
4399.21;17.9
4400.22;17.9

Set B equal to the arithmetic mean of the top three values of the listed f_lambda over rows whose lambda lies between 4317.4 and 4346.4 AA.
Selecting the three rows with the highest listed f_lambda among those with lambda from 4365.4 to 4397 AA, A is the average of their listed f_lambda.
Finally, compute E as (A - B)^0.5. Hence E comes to 1.29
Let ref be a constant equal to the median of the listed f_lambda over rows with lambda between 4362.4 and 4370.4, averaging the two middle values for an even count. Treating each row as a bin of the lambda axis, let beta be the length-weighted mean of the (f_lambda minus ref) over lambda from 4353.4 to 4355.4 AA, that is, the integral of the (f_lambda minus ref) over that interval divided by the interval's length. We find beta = -1.1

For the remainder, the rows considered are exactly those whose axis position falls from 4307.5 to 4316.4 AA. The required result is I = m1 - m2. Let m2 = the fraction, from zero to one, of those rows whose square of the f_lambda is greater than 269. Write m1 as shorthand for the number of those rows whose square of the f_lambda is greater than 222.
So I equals 2.0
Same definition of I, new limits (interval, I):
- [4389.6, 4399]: 8.4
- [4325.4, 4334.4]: 9.0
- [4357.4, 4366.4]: 8.0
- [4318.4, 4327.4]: 9.0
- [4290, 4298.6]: 0.0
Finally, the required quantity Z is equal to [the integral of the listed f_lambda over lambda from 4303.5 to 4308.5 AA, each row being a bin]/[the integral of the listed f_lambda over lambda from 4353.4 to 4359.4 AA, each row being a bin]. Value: 0.5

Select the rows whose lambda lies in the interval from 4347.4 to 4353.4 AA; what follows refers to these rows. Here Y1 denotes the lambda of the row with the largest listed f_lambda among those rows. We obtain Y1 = 4351.85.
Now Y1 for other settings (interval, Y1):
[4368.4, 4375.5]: 4368.92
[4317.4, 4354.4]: 4351.85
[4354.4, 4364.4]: 4363.90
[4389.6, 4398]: 4397.18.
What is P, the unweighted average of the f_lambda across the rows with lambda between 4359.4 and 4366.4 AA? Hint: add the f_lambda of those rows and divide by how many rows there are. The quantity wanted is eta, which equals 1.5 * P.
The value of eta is 26.1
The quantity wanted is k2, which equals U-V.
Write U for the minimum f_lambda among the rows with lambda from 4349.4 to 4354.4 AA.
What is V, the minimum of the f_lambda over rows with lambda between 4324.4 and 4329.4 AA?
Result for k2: 0.6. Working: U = 16.2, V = 15.6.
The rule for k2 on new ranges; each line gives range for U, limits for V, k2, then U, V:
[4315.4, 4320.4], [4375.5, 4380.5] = -0.1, 15.8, 15.9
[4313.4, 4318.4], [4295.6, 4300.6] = 3.9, 14.7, 10.8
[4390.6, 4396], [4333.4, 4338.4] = 1.0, 15.6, 14.6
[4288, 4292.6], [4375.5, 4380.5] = -1.7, 14.2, 15.9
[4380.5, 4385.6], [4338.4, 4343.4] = 1.5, 15.5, 14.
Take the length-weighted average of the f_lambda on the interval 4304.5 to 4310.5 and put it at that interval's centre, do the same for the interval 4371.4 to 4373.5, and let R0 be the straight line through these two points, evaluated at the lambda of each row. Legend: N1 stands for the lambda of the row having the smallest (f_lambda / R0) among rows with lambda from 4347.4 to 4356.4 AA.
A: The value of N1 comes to 4347.85 AA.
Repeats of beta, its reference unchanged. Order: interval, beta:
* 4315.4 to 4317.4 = -1.6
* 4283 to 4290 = -2.5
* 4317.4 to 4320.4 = -1.6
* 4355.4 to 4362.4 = -0.7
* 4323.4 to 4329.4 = -1.8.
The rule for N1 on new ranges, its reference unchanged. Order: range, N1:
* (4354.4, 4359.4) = 4357.87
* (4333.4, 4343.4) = 4342.85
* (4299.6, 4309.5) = 4307.00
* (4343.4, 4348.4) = 4343.85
